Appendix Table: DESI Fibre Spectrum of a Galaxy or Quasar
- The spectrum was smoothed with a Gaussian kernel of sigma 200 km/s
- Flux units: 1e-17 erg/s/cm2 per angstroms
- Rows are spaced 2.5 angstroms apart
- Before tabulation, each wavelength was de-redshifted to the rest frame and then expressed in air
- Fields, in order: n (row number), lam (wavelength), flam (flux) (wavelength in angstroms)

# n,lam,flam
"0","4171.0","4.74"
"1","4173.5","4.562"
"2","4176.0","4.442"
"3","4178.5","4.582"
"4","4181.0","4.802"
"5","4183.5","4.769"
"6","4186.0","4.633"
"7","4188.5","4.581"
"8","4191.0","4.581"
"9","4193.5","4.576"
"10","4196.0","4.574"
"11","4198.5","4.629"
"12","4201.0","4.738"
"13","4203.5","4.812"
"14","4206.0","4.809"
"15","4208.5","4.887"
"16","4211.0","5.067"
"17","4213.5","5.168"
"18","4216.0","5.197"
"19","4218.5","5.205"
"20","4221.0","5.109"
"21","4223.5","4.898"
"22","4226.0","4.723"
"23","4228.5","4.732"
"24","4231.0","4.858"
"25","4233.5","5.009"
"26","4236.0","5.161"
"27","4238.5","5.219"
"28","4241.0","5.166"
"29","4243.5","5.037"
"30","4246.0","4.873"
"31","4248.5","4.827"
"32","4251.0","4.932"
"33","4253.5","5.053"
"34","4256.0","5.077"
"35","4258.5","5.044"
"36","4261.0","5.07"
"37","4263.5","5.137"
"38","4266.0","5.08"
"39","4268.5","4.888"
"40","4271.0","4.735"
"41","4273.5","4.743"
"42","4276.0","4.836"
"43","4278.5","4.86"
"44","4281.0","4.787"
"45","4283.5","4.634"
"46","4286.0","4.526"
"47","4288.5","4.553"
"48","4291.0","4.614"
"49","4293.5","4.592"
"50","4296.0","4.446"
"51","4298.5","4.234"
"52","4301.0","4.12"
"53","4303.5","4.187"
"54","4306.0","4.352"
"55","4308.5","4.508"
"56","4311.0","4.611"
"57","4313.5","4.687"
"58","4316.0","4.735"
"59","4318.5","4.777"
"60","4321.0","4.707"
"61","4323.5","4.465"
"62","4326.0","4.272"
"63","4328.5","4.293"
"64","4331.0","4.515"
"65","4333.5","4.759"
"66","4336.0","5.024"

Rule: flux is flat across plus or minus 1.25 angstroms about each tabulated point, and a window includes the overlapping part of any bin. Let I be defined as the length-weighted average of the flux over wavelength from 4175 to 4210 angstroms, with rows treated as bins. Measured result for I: 4.68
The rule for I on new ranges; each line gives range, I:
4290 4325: 4.50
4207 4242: 5.03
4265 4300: 4.67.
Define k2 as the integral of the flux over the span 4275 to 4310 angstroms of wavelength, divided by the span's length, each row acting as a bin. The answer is 4.5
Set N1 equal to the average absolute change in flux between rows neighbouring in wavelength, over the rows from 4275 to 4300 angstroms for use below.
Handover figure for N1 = 0.092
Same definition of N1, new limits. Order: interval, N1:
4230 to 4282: 0.086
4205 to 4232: 0.101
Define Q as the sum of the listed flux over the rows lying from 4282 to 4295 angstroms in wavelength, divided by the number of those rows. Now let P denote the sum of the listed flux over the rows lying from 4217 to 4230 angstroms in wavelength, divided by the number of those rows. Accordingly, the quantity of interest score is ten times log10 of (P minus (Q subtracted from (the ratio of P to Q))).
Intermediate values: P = 4.93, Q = 4.6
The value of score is 9.26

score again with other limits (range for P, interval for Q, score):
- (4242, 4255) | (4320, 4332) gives 9.18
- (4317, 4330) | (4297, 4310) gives 8.88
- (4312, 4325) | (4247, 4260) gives 9.41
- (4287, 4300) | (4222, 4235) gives 9.25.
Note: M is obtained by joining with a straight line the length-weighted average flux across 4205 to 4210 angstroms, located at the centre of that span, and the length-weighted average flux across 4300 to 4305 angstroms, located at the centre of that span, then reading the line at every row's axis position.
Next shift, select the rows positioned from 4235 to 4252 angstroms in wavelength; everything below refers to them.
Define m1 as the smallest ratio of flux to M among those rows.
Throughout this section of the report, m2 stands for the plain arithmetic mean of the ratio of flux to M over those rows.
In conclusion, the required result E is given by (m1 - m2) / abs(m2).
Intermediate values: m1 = 1.06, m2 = 1.09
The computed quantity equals -0.033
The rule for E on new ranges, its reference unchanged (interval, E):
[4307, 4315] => -0.025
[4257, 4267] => -0.014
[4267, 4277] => -0.016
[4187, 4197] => -0.005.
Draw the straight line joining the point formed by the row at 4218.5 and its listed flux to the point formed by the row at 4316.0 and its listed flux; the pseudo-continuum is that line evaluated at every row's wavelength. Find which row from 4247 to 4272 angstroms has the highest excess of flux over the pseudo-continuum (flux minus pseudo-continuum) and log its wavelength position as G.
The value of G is 4263.5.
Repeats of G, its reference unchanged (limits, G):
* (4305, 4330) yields 4318.5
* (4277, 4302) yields 4278.5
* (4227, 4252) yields 4238.5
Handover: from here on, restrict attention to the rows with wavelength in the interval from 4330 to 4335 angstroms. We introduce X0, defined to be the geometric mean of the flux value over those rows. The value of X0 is 4.64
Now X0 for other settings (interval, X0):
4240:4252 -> 4.97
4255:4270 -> 5.05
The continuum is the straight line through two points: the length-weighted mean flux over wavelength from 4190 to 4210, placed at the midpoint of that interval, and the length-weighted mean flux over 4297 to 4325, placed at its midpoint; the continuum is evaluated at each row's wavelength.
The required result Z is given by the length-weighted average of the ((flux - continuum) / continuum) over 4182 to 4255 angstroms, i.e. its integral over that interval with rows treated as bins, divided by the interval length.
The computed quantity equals 0.05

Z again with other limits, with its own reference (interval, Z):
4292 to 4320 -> 0.00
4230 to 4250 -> 0.08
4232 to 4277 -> 0.09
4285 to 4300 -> -0.01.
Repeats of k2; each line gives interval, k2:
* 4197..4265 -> 5.0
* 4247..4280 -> 4.9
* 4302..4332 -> 4.5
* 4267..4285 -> 4.8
